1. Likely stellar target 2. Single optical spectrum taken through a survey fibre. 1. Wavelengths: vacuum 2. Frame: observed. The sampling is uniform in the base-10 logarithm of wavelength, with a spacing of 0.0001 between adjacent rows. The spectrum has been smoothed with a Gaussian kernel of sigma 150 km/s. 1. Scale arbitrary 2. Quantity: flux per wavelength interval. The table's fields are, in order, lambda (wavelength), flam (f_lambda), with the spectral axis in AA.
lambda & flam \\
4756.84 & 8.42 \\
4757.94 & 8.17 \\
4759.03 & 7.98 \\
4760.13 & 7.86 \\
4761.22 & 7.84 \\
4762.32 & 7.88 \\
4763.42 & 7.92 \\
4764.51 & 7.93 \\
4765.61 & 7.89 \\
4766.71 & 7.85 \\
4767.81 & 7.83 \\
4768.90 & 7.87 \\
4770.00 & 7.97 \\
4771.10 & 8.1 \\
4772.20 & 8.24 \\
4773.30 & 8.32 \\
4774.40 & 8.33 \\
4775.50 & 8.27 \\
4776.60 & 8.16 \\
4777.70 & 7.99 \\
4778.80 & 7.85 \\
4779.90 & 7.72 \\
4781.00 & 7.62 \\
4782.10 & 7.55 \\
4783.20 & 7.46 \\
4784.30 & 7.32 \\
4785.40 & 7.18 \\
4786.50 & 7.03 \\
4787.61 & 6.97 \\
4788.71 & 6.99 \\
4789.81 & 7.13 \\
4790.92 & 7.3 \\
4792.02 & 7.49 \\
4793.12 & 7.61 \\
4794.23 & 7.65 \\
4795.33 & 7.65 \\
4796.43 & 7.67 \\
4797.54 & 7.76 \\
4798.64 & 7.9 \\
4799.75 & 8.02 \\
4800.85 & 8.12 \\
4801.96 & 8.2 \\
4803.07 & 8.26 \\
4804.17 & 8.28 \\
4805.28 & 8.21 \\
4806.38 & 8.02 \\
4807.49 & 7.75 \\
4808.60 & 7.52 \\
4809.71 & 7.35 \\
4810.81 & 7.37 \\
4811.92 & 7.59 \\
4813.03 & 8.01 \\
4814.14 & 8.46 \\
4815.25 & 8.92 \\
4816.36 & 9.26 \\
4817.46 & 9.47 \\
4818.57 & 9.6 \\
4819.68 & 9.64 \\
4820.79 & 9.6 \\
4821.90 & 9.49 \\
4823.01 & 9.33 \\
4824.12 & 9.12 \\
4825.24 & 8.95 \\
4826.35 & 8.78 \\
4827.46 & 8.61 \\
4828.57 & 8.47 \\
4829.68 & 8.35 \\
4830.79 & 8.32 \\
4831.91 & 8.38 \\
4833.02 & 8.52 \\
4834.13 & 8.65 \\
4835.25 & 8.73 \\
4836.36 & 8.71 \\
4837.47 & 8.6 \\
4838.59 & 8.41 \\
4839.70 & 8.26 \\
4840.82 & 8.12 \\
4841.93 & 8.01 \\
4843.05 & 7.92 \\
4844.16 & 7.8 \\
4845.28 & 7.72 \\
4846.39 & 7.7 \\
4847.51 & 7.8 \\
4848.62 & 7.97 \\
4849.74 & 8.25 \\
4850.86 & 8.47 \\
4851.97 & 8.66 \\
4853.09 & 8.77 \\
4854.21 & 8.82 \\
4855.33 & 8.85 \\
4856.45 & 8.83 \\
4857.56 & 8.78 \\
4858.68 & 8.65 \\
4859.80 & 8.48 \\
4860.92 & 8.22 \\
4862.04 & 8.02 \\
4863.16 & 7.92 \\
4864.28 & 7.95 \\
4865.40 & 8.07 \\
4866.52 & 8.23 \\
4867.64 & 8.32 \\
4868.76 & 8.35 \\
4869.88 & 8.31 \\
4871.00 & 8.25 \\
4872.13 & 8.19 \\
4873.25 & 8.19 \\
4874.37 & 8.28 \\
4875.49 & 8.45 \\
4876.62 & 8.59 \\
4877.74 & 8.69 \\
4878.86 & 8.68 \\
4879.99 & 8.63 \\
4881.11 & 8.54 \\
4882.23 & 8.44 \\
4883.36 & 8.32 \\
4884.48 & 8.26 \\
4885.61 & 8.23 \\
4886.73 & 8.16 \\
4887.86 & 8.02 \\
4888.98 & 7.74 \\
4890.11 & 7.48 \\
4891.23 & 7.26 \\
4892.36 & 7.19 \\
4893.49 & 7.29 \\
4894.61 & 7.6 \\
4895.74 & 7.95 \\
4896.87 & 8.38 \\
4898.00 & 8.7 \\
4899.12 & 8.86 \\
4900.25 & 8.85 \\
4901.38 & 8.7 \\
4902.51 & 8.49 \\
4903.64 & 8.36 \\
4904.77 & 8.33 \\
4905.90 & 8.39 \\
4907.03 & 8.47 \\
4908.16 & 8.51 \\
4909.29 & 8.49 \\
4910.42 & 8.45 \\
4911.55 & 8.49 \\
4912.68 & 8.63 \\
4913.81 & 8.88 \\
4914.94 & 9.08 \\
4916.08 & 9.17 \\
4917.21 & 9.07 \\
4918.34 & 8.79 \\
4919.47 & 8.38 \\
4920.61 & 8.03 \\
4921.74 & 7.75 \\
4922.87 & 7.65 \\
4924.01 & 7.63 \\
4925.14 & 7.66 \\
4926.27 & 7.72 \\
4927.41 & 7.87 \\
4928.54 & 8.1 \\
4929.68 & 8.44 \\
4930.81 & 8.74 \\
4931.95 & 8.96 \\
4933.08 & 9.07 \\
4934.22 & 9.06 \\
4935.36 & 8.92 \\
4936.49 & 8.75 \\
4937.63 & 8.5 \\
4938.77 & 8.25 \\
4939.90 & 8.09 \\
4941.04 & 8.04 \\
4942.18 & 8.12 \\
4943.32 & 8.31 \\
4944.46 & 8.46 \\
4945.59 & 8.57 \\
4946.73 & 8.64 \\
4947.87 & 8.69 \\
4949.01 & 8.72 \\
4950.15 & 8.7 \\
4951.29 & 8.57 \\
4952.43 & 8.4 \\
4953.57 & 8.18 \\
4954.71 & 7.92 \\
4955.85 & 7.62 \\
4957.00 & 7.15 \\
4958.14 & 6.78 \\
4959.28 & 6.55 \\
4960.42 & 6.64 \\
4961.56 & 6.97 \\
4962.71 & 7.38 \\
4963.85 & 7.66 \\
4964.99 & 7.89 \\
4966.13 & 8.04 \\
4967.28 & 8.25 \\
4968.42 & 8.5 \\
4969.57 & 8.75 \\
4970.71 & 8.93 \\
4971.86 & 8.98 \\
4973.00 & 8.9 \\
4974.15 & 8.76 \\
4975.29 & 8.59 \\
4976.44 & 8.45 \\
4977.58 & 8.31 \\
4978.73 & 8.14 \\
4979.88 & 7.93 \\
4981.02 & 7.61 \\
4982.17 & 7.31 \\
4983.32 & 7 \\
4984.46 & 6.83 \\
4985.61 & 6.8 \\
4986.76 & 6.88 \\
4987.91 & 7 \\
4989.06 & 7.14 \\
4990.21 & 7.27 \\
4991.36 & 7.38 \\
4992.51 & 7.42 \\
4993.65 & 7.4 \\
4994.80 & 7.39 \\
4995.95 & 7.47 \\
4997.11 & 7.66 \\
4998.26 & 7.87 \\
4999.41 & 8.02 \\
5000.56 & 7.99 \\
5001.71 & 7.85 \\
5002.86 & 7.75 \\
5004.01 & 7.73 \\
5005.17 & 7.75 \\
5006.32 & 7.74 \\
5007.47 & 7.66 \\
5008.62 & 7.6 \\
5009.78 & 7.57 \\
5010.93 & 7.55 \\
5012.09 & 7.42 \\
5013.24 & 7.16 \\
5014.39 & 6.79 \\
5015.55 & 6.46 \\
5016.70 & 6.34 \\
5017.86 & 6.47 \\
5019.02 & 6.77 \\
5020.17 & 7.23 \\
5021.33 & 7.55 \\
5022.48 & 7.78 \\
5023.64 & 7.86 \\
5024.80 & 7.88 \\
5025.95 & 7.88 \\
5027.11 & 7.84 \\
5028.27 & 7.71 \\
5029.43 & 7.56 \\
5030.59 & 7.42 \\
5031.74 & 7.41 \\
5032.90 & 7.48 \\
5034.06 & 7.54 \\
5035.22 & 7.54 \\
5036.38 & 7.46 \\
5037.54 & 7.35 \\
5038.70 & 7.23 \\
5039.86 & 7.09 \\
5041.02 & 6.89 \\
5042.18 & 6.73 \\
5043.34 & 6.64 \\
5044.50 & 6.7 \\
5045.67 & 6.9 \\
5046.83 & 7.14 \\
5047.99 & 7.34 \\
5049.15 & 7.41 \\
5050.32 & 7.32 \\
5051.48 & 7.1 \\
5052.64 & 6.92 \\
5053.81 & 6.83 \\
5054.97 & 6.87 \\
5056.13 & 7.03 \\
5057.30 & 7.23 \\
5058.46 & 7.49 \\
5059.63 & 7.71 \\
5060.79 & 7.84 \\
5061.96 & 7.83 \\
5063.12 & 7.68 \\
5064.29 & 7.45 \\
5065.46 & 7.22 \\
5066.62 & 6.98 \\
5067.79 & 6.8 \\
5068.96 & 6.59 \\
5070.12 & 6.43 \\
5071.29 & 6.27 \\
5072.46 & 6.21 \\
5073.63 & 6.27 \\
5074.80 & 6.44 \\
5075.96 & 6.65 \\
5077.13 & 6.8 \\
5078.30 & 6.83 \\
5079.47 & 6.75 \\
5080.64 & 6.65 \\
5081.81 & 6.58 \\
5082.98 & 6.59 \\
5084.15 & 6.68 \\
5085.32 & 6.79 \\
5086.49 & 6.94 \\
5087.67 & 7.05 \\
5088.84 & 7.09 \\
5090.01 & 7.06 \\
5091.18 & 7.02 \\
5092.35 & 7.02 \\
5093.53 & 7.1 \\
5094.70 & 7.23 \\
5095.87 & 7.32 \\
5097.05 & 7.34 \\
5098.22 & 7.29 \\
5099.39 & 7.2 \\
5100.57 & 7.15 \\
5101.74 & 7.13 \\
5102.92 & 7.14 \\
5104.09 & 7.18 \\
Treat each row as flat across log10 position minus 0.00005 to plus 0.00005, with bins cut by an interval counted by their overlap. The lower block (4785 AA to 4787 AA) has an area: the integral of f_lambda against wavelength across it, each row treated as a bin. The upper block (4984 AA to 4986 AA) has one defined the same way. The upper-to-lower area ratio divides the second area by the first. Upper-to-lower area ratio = 1.0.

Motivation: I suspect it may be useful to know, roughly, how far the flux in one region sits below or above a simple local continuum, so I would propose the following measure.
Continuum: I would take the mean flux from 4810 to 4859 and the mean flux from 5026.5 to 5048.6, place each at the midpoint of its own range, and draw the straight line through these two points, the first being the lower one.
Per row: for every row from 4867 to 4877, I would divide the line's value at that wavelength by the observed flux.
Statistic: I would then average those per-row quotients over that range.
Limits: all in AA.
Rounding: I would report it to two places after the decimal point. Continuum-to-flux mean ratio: 1.00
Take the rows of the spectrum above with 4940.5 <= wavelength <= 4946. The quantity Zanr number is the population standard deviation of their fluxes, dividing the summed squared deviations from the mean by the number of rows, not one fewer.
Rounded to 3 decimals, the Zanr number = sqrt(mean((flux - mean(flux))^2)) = 0.199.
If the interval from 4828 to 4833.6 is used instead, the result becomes 0.075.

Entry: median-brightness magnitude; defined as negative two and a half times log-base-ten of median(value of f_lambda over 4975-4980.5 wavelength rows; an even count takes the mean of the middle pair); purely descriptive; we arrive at -2.30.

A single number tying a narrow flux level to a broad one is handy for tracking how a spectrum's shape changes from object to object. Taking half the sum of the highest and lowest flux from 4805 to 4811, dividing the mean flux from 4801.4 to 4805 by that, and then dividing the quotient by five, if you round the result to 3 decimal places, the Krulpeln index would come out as 0.212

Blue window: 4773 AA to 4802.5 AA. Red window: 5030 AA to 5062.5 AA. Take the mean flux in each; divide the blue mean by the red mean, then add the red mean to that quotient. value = 8.29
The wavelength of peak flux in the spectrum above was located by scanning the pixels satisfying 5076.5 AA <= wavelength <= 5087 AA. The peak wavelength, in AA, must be 5086.49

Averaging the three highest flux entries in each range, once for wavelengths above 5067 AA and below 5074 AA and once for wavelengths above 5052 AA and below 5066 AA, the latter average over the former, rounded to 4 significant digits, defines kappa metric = 1.180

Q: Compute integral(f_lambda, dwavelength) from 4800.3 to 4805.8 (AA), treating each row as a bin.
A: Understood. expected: 45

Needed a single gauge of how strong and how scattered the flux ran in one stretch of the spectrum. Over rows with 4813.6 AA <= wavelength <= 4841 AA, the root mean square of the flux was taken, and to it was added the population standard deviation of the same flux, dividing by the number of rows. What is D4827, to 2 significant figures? 9.3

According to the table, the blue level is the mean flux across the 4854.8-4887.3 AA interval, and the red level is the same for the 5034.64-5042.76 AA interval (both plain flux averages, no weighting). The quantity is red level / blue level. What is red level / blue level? 0.86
